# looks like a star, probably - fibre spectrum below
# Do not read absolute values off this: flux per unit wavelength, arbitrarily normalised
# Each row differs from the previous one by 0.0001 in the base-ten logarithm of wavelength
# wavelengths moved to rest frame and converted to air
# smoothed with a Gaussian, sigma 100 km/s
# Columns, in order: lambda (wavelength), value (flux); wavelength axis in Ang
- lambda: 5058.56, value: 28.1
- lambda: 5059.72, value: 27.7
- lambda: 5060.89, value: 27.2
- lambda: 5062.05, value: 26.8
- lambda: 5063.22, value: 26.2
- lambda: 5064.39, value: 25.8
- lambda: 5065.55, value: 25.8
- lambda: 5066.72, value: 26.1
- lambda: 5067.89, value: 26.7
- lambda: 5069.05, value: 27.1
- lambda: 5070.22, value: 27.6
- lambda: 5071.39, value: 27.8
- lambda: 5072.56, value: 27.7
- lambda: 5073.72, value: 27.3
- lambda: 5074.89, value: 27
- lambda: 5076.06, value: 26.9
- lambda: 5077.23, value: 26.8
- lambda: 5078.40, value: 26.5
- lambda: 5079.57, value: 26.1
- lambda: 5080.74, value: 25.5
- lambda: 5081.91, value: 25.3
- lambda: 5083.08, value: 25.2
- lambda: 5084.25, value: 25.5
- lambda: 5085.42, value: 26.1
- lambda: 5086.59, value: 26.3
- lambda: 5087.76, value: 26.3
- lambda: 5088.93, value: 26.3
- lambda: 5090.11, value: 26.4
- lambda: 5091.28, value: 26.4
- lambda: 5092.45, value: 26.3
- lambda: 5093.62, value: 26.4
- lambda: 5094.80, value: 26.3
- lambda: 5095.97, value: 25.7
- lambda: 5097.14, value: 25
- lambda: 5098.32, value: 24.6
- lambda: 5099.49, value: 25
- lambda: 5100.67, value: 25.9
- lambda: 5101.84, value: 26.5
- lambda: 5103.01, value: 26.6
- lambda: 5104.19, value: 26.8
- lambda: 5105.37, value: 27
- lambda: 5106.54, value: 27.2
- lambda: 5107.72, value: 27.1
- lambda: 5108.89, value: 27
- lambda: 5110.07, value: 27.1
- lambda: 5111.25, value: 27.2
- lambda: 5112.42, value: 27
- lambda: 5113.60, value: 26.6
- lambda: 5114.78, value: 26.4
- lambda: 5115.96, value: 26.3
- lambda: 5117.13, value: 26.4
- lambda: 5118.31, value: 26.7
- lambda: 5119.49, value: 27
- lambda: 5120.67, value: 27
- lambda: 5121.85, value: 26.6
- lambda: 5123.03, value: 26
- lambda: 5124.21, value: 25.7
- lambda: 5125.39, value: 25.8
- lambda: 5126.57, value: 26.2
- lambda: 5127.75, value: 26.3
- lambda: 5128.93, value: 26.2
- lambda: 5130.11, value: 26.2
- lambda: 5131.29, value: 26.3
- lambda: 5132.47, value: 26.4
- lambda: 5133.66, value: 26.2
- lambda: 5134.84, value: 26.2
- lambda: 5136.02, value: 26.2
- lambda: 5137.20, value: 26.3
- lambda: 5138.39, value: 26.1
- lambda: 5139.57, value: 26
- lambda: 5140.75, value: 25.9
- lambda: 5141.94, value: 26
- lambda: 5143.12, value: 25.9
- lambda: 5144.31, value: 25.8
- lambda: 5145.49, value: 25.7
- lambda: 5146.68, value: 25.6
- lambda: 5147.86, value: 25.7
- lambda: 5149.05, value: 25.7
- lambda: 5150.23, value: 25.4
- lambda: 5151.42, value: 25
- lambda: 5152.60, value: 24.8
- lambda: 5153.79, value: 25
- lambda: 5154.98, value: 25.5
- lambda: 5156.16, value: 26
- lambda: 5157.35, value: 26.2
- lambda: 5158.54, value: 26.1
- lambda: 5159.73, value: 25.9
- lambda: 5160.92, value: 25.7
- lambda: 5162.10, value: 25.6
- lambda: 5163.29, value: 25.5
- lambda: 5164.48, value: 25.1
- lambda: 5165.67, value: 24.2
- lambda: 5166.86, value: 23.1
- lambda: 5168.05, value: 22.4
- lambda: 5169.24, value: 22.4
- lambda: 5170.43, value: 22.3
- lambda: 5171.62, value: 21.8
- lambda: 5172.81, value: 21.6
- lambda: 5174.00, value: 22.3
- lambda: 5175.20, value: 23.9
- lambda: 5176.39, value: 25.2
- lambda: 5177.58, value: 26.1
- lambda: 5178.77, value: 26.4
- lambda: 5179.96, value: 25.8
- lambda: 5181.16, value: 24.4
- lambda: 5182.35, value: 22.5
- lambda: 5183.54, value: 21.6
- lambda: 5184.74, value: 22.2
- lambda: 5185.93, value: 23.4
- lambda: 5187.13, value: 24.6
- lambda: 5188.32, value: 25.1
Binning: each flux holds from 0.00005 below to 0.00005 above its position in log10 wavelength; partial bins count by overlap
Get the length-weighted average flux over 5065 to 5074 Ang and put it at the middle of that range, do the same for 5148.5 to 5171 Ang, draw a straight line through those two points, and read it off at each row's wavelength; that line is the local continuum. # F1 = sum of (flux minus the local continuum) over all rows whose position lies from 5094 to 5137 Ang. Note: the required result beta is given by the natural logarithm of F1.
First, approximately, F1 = 16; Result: 2.8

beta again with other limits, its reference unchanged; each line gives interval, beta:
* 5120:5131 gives 1.6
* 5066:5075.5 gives 0.4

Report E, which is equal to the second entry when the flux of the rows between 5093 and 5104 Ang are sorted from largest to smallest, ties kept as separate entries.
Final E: 26.5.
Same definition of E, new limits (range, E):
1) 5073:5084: 27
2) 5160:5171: 25.6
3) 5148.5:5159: 26.1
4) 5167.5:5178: 25.2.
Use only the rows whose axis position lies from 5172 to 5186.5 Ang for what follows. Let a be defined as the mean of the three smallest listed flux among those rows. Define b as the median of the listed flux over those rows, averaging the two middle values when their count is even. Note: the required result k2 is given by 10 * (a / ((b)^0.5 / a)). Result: 977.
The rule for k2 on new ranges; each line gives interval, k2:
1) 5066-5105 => 1206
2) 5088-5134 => 1203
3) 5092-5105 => 1206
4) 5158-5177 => 978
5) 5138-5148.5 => 1294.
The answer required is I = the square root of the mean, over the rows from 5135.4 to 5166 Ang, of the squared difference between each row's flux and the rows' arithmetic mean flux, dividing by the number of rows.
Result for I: 0.5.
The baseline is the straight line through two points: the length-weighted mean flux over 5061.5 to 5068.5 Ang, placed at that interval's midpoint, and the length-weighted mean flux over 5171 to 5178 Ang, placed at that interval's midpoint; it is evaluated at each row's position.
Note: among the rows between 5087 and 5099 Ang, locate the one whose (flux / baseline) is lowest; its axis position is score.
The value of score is 5098.32 Ang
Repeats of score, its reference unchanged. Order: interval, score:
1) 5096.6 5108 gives 5098.32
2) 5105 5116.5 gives 5115.96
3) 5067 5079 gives 5067.89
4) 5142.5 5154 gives 5152.60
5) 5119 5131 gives 5124.21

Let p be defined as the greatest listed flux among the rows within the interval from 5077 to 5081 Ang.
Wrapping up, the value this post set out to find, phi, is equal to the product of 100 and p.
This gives 2680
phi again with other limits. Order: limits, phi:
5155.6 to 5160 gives 2620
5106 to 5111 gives 2720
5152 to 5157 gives 2600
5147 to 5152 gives 2570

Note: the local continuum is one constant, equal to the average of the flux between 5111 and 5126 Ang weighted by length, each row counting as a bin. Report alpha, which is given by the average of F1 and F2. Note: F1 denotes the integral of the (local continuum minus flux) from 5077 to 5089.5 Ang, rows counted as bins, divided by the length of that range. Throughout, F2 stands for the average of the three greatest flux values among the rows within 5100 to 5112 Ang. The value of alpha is 13.9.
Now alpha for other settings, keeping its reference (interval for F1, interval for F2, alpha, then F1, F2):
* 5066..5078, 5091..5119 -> 13.3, -0.57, 27.2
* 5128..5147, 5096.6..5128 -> 13.8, 0.43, 27.2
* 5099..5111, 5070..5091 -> 13.8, -0.15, 27.7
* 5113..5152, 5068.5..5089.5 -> 14.0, 0.39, 27.7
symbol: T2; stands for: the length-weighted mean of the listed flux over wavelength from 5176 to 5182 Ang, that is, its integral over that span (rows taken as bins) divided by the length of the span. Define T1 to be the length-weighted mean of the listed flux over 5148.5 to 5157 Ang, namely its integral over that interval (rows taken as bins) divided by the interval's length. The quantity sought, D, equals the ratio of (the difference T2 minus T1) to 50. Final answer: 0.002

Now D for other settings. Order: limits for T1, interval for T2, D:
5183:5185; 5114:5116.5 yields 0.091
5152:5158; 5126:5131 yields 0.015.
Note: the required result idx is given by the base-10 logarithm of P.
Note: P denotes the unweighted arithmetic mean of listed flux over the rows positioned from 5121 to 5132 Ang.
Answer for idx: 1.42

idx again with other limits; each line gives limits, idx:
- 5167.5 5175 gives 1.35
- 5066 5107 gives 1.42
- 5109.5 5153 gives 1.42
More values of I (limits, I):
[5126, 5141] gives 0.1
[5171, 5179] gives 1.9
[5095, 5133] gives 0.6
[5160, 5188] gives 1.6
